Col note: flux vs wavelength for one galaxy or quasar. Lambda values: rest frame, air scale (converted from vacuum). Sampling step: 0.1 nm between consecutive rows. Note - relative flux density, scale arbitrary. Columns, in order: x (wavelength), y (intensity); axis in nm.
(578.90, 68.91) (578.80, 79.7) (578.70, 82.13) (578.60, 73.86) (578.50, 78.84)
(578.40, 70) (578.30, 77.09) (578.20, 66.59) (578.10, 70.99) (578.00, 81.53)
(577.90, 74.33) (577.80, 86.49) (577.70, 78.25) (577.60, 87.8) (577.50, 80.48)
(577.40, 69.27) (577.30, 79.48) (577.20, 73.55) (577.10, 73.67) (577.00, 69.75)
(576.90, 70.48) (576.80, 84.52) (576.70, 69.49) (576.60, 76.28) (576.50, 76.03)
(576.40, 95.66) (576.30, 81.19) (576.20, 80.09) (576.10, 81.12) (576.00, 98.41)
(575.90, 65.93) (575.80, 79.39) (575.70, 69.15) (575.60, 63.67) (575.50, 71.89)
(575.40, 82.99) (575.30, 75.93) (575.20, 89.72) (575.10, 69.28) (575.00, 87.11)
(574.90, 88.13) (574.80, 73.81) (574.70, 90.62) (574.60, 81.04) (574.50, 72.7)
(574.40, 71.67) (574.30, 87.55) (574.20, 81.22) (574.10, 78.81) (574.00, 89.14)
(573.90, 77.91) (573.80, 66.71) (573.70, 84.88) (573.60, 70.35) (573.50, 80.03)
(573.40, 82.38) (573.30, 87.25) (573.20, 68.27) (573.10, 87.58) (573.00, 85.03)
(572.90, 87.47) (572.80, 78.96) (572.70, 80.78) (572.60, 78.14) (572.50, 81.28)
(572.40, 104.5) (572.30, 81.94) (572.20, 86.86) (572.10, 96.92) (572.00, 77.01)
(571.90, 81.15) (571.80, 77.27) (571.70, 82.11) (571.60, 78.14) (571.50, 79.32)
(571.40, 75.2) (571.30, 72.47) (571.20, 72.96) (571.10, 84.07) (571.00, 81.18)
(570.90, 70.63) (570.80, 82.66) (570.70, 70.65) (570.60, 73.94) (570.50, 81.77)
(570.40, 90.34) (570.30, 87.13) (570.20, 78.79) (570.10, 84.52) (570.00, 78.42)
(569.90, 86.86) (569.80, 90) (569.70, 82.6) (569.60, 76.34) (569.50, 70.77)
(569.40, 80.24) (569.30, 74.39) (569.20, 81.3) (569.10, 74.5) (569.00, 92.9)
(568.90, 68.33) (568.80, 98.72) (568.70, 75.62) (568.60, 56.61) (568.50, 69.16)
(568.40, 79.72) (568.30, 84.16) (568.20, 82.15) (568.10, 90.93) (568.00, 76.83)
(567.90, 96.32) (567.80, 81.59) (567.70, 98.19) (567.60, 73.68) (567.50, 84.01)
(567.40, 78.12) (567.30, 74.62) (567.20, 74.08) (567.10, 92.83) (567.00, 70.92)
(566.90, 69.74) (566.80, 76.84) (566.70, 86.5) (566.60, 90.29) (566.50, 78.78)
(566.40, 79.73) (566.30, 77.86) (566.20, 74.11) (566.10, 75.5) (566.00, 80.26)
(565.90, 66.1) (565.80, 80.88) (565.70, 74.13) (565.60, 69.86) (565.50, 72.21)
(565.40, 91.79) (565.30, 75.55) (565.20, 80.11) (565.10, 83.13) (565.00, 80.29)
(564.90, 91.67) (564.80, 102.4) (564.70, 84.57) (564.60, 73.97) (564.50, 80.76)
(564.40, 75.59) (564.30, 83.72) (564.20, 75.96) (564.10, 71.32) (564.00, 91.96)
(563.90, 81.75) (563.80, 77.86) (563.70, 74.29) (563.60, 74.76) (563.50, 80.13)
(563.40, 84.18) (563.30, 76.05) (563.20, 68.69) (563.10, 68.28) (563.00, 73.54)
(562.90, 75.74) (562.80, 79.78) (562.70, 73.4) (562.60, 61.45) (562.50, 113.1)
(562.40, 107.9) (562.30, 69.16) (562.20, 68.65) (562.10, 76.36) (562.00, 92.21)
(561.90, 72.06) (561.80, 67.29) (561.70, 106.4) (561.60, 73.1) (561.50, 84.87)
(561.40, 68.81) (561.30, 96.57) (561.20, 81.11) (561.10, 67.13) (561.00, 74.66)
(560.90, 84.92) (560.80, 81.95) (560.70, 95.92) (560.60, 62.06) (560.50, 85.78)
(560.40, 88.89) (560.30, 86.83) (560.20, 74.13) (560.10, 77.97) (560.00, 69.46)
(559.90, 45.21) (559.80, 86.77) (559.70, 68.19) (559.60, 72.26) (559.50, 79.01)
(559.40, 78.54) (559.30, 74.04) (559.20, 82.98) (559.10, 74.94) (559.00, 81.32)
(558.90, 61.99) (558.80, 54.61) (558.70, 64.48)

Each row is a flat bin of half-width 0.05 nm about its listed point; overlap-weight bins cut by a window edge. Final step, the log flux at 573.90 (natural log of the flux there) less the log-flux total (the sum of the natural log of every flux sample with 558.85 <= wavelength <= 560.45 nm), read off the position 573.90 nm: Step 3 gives -64.6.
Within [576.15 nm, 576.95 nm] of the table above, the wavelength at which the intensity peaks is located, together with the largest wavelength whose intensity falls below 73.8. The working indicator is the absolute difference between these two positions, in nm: 0.50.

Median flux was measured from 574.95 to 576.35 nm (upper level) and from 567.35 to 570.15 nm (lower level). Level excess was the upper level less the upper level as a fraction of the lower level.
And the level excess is 78.8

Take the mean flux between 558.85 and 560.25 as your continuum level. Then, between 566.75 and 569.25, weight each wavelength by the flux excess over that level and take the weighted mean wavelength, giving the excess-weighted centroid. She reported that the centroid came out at 568.05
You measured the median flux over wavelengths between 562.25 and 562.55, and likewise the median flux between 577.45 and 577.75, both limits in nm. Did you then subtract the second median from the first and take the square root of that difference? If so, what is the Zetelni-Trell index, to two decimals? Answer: 5.24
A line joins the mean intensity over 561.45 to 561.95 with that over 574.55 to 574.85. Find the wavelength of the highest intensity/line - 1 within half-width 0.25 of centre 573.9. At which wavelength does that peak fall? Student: 574.00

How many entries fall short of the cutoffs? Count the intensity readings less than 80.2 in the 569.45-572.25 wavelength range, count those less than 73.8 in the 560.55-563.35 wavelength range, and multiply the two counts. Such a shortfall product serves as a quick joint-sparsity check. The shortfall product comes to 182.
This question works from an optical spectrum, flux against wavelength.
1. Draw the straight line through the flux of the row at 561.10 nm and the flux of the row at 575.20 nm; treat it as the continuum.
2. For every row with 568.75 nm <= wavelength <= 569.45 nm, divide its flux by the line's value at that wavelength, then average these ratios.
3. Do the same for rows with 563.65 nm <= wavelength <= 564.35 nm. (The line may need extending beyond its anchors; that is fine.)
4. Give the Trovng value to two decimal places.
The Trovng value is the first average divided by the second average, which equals 0.92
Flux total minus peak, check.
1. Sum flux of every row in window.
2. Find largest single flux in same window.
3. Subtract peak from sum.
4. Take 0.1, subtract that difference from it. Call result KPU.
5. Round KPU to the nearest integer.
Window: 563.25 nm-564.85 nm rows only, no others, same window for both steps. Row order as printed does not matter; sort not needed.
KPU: -1187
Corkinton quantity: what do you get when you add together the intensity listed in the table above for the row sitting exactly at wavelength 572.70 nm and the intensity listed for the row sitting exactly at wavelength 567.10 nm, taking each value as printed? 174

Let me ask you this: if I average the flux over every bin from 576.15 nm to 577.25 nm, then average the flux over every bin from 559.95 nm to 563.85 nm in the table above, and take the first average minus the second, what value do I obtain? -2.0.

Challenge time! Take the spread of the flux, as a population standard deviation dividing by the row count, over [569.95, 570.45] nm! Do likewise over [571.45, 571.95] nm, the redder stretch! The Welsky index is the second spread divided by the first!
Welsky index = 0.39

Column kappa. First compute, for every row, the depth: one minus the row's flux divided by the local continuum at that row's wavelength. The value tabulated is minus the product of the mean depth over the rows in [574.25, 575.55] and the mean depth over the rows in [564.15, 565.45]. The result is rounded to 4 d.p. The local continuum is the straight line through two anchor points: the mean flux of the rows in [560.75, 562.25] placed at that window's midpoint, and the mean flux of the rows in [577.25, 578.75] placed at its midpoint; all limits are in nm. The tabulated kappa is -0.0016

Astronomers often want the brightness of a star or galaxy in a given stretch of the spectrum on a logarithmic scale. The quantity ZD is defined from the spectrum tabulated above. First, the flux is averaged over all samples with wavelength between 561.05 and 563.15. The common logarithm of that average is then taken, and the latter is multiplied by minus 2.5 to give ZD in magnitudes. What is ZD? -4.76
